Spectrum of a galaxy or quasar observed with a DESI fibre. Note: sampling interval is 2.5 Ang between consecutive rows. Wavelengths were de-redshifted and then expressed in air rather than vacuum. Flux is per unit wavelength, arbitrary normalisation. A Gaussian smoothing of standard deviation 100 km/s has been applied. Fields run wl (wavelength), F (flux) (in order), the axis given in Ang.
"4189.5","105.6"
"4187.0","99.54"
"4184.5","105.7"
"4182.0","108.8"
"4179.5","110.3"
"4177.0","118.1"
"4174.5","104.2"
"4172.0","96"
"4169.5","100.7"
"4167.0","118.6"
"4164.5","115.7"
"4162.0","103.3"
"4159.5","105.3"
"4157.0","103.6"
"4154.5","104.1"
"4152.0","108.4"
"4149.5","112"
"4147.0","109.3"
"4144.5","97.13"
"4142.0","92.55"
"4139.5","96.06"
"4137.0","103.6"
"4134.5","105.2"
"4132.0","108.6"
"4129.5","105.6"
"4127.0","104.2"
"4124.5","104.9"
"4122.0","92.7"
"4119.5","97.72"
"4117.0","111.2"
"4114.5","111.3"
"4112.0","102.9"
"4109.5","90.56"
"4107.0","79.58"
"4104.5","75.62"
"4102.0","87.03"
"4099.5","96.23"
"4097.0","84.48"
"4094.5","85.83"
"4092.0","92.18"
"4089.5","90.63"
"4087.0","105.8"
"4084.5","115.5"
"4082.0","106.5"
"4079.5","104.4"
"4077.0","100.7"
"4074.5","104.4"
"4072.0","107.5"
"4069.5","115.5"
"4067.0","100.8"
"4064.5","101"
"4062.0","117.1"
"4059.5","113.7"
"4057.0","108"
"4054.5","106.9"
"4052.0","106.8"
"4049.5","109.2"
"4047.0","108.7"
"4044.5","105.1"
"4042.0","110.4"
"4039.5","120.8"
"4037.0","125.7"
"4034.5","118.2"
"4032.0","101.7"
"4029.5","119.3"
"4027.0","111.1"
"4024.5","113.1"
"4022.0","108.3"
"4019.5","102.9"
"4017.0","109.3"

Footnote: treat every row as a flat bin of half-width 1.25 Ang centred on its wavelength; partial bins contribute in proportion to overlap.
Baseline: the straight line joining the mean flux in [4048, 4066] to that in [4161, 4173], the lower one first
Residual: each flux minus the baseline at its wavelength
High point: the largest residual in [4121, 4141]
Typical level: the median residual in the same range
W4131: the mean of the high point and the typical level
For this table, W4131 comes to -1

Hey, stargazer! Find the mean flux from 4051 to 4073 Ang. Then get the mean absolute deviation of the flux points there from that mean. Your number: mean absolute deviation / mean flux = 0.042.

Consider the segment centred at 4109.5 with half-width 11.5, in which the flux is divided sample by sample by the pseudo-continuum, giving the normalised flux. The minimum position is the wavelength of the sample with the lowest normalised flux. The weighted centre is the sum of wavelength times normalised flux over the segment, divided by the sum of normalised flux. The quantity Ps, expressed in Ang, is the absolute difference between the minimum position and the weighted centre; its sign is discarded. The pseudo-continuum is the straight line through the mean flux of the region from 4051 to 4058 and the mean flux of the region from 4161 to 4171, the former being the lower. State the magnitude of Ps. 5.5 Ang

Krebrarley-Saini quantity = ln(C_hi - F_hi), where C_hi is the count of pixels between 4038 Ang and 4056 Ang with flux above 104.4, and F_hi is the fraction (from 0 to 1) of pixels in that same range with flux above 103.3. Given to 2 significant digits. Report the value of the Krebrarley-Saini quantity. 1.8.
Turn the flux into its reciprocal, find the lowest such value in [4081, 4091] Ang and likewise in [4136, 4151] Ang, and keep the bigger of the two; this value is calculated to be 0.0089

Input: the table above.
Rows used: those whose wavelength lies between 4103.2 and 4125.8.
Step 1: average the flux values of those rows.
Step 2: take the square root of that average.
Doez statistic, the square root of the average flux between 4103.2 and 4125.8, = 9.8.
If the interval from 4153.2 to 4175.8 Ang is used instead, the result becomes 10.3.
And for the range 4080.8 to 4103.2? 9.8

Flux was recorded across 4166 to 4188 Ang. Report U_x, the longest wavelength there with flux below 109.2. 4187.0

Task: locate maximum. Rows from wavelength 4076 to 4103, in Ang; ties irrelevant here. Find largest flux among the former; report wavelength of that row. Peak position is 4084.5 Ang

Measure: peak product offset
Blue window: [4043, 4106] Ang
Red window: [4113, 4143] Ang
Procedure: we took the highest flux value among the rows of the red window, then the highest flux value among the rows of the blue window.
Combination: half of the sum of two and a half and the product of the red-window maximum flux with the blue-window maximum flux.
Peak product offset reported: 6518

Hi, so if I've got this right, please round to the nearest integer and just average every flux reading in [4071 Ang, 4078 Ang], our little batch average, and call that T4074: 104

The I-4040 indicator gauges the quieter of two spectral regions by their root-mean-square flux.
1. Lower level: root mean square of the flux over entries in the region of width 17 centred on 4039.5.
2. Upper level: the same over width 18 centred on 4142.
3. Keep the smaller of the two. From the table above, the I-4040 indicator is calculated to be 102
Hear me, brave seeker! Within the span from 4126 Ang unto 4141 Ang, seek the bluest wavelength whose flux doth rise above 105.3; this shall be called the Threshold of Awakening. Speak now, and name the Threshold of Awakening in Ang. 4129.5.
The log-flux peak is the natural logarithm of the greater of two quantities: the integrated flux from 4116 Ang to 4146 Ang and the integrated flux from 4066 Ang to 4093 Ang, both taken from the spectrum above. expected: 8.02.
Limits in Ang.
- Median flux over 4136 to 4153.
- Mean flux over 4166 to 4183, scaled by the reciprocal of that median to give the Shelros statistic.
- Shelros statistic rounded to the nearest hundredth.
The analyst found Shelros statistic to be 1.04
